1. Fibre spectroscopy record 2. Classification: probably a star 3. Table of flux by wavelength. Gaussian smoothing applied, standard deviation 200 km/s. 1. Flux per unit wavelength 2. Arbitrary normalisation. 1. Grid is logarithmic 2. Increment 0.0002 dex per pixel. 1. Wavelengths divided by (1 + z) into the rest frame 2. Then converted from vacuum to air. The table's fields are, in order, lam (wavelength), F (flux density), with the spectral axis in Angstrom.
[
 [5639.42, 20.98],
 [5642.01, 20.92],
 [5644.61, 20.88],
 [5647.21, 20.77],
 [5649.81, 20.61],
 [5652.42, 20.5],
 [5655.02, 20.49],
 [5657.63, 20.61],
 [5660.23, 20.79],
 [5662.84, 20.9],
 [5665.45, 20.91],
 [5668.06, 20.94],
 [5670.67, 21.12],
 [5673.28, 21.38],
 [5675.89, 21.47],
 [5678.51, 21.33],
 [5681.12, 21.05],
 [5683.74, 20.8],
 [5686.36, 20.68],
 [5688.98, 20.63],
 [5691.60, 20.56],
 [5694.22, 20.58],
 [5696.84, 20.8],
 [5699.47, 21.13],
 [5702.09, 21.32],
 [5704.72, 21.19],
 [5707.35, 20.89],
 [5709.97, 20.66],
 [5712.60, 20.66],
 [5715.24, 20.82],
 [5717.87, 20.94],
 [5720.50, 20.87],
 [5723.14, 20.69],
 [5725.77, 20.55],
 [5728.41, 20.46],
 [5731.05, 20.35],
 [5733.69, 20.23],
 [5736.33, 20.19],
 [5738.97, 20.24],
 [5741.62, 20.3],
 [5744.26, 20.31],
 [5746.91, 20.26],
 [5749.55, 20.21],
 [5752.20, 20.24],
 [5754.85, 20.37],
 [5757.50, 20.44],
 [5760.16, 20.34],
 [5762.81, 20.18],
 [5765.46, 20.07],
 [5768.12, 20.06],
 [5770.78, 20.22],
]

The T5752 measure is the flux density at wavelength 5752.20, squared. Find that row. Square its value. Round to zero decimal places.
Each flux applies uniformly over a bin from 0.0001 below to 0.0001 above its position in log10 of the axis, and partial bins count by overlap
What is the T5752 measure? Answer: 410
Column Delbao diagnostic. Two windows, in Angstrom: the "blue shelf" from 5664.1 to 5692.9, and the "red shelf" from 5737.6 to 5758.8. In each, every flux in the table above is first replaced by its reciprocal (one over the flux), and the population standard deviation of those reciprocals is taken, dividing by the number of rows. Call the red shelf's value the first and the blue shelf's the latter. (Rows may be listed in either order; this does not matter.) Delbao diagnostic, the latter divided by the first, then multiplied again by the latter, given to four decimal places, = 0.0026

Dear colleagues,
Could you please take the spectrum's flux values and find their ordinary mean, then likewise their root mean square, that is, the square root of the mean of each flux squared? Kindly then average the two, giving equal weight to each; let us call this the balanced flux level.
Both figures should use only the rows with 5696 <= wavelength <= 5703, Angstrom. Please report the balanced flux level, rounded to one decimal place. 21.1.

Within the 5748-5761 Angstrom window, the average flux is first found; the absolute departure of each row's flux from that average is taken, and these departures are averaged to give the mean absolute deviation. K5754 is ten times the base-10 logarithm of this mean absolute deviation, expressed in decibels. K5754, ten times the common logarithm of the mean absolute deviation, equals -11.2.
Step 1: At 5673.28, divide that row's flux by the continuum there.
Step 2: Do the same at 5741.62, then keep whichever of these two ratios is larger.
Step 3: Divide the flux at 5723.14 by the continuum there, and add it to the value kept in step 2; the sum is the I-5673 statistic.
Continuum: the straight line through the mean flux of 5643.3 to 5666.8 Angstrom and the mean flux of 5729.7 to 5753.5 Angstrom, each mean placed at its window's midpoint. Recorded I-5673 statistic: 2.053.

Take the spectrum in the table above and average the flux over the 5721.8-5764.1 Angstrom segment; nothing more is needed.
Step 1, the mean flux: 20.3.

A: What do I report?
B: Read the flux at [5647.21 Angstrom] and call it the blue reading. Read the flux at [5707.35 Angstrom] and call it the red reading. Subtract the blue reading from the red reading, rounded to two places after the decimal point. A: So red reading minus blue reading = 0.12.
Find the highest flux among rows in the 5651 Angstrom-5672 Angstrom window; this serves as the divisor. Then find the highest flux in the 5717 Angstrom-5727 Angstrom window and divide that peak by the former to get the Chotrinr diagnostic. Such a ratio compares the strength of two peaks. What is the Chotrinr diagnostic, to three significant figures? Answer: 0.991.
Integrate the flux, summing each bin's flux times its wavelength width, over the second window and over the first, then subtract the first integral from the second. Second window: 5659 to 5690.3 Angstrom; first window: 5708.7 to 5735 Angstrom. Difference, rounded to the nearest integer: 115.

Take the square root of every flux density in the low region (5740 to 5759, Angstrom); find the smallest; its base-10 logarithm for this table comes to 0.653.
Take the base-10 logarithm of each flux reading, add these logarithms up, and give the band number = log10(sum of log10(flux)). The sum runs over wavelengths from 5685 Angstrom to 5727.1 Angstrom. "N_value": 1.32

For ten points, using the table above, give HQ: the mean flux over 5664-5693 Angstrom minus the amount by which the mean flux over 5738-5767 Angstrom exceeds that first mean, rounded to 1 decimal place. 21.7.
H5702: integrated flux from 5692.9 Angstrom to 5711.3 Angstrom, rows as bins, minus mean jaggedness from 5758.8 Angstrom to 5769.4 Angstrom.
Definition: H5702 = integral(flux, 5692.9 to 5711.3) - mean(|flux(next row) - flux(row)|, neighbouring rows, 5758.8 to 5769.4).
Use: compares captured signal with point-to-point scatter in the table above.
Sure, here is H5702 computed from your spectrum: 385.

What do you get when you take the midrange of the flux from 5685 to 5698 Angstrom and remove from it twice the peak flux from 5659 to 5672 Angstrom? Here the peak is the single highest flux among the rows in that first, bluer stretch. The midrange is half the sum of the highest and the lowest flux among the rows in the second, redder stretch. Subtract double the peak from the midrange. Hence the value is -21.6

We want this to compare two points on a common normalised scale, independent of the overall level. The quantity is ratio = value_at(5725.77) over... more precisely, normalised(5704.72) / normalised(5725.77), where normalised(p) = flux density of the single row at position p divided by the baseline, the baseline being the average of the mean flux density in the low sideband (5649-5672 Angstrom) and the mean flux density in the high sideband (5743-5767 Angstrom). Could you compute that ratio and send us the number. 1.03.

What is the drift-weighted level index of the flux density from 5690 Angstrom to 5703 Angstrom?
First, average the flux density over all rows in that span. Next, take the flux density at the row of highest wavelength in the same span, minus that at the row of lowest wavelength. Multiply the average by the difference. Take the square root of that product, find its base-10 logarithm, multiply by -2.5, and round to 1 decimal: -1.5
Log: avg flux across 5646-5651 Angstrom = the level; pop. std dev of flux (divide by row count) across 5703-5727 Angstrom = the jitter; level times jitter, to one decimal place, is 3.8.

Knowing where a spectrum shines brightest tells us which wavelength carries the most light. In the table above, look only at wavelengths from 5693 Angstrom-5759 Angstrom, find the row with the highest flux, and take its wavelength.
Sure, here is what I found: 5702.09 Angstrom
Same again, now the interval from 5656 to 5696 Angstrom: 5675.89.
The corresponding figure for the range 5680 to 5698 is 5681.12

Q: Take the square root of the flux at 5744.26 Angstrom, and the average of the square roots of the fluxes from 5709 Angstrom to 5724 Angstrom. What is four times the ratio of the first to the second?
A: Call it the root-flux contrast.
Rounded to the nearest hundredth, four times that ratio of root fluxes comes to 3.96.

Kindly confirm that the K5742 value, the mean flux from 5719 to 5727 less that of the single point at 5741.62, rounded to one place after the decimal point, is 0.4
